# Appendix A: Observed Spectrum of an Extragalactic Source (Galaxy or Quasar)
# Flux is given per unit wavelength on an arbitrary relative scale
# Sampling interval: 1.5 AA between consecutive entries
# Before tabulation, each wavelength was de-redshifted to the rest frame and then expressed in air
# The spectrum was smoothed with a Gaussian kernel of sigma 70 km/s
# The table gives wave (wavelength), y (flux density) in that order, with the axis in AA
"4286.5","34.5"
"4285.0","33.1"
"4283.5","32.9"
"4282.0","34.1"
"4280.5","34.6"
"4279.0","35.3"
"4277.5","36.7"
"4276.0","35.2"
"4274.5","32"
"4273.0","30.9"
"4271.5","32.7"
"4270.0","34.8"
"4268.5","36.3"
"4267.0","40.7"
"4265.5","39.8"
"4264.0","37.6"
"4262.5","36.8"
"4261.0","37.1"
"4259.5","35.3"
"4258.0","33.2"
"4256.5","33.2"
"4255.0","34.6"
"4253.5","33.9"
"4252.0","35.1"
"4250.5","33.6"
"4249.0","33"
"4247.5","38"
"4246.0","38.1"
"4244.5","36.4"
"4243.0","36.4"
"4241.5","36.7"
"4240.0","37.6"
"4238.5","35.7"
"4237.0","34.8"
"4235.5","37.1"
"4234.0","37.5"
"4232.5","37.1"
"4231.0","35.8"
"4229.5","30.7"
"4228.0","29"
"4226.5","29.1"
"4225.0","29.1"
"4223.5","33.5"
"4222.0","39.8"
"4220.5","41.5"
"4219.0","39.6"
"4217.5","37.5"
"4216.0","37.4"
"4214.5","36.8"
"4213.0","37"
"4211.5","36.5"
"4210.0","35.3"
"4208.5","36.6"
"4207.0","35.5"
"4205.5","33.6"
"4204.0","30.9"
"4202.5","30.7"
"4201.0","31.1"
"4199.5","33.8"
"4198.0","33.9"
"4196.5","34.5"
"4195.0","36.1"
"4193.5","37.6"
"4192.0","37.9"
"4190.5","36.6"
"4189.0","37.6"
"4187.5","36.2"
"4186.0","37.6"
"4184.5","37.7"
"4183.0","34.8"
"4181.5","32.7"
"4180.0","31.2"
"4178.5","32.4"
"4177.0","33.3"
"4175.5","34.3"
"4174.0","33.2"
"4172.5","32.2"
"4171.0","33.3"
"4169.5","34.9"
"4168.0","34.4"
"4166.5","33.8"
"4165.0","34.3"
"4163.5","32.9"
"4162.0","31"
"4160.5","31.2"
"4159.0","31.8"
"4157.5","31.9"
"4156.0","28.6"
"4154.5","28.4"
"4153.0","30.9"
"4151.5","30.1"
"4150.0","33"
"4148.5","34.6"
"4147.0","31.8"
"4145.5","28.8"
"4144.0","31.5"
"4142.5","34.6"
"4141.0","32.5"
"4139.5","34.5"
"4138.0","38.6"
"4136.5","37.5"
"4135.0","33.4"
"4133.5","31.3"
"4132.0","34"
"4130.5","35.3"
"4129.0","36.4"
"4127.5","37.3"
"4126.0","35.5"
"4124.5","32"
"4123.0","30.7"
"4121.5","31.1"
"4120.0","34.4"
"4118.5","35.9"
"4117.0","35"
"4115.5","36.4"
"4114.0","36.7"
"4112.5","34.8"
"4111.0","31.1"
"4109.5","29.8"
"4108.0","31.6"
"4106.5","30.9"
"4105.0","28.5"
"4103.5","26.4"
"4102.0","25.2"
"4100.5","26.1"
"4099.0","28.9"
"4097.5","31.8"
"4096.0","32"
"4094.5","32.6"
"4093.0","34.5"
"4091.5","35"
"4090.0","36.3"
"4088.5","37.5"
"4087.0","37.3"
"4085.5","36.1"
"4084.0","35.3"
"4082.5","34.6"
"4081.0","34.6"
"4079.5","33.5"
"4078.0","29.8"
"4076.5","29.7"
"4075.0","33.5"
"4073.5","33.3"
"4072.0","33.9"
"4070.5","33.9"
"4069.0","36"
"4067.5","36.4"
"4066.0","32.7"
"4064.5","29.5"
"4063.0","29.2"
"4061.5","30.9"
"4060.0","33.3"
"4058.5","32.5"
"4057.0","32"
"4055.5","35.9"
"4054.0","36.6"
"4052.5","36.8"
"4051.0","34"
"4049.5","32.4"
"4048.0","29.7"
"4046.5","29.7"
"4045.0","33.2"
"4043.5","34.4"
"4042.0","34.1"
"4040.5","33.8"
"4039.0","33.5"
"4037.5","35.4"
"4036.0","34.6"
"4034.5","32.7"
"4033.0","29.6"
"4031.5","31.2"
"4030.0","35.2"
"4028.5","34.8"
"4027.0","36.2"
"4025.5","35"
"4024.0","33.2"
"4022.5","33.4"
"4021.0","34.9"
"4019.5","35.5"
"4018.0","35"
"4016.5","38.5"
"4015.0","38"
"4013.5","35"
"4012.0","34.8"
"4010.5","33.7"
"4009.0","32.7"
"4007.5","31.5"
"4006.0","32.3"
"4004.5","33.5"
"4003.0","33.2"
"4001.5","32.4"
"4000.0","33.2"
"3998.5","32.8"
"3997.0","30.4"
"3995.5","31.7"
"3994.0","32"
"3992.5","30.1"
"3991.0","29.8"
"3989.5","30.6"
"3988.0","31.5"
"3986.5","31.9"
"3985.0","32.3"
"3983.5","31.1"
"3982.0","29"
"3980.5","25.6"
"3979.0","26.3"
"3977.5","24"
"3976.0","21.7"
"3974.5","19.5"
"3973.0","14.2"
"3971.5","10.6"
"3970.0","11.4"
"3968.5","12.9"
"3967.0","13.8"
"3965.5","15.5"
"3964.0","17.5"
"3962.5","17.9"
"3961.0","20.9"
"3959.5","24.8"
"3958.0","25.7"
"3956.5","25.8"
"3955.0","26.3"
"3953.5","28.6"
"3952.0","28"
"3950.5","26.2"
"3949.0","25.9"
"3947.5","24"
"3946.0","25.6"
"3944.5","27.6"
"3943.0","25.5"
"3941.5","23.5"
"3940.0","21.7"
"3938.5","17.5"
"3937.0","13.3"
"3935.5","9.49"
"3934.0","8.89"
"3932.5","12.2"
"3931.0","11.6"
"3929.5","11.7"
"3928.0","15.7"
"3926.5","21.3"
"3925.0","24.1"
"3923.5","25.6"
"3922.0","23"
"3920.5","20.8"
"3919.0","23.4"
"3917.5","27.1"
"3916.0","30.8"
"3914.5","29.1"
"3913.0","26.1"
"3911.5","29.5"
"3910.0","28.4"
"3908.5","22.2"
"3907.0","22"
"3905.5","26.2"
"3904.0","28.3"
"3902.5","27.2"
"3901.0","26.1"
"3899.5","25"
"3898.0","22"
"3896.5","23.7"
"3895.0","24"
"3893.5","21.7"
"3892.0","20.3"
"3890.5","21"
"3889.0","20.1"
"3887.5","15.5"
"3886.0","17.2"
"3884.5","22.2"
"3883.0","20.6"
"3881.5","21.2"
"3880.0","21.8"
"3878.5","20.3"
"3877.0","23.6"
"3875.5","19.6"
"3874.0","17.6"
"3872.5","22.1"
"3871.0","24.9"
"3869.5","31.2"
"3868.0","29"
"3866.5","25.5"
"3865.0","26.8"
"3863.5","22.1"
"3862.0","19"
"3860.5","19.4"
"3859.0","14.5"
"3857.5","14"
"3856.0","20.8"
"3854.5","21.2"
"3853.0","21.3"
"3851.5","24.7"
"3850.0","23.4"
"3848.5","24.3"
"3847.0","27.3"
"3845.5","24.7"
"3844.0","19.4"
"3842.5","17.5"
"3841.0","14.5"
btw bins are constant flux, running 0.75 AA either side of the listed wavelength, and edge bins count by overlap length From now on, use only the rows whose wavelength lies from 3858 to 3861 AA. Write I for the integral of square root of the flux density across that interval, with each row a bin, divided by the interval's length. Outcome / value 4.05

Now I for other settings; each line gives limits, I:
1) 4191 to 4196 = 6.09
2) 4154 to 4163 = 5.53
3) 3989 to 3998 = 5.55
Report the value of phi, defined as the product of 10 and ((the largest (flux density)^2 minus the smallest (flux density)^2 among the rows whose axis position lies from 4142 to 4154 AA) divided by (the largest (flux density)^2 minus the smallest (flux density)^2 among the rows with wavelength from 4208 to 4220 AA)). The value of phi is 11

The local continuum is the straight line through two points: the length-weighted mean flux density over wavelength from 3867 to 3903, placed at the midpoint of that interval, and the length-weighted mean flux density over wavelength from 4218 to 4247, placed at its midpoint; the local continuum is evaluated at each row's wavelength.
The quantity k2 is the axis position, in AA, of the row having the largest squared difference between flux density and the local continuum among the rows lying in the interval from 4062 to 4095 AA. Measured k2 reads 4088.5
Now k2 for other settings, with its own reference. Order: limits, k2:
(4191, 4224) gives 4220.5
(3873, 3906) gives 3887.5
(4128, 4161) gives 4138.0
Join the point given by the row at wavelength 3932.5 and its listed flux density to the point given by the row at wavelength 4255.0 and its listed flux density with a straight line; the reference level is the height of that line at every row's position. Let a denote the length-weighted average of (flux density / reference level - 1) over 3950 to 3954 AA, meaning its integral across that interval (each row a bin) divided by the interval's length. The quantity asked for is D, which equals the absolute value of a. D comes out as 1.04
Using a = 1.04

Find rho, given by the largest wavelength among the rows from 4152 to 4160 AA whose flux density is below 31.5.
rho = 4156.0 AA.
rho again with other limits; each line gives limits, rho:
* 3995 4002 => 3997.0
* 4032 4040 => 4033.0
